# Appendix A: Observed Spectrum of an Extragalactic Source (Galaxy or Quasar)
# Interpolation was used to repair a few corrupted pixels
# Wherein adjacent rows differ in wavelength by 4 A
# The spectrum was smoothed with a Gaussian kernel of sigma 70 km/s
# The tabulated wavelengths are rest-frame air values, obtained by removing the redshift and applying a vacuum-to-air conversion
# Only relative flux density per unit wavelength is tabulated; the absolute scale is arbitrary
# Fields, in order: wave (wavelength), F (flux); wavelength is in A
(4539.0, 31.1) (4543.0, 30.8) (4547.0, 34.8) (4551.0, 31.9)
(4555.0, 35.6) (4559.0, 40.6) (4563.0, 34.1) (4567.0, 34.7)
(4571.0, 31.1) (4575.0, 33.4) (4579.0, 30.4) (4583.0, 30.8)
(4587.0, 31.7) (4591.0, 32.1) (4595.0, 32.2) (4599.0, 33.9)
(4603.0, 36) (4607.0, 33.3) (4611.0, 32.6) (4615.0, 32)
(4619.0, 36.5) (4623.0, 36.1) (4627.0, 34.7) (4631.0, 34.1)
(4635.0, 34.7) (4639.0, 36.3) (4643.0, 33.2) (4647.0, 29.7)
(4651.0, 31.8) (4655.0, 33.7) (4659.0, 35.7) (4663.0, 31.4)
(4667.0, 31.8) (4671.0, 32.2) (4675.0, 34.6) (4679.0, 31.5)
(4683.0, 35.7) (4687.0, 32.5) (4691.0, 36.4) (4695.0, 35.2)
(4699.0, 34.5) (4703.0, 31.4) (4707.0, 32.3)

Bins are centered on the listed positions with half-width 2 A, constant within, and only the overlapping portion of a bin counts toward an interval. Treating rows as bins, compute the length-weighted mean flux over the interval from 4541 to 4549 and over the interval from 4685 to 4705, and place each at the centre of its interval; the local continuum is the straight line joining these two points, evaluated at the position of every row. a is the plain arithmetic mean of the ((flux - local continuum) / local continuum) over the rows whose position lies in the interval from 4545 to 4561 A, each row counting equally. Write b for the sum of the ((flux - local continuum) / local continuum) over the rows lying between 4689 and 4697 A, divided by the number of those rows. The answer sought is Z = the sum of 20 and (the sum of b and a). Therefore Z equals 20.14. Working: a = 0.087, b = 0.05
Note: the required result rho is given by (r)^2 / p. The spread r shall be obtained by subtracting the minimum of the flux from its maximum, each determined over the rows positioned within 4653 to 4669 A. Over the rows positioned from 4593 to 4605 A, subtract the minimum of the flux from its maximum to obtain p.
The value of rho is 4.9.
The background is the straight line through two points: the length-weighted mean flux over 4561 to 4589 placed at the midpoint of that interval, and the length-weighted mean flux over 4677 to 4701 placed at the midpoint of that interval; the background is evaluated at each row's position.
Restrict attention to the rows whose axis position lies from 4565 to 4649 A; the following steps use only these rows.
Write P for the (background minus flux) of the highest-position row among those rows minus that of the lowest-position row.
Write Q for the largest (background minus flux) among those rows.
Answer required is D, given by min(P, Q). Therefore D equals 3.9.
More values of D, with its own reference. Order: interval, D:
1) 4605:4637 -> -0.9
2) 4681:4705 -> 3.1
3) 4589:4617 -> 0.5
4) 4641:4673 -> 1.5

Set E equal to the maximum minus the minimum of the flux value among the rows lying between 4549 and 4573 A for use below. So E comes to 9.5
